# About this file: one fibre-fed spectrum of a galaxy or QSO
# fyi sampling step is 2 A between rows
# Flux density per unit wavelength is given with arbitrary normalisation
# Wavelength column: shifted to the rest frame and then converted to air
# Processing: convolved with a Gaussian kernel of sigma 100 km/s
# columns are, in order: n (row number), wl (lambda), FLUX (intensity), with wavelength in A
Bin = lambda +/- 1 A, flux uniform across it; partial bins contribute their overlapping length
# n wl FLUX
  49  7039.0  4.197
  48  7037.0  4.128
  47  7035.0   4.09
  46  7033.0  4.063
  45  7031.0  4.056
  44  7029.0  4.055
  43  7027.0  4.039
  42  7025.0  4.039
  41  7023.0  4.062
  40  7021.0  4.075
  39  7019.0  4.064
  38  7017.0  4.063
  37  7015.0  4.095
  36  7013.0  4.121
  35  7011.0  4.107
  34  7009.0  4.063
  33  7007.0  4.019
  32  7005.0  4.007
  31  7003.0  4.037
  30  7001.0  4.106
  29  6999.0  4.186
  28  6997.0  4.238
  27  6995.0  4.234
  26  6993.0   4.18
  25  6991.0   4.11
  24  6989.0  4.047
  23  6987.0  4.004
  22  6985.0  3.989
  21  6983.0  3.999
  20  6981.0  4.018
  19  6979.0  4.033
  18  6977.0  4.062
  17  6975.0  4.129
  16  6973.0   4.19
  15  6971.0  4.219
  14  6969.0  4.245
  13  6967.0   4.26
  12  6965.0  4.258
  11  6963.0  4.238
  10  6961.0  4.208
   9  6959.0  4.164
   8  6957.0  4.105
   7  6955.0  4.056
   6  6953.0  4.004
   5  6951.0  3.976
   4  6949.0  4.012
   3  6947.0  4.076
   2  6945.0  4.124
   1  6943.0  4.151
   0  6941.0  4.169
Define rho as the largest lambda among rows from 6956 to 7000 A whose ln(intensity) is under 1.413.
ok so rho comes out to 6989.0 A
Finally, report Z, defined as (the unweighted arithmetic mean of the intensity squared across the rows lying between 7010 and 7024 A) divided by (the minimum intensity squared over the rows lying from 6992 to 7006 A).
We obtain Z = 1.04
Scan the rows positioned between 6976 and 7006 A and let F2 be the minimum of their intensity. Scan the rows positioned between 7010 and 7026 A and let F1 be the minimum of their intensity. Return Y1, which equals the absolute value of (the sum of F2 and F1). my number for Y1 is 8.028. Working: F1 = 4.039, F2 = 3.989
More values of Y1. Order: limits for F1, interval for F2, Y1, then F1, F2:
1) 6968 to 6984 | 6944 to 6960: 7.975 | 3.999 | 3.976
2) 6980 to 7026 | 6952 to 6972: 7.993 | 3.989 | 4.004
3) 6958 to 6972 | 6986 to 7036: 8.168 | 4.164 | 4.004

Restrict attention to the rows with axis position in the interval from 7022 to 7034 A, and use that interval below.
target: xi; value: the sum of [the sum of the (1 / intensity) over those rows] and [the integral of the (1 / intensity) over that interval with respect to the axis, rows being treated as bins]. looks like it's 4.4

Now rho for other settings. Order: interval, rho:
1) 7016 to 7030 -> 7029.0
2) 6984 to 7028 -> 7027.0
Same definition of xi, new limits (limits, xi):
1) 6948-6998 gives 18.2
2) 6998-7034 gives 13.3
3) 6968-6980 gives 4.3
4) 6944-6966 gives 8.0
